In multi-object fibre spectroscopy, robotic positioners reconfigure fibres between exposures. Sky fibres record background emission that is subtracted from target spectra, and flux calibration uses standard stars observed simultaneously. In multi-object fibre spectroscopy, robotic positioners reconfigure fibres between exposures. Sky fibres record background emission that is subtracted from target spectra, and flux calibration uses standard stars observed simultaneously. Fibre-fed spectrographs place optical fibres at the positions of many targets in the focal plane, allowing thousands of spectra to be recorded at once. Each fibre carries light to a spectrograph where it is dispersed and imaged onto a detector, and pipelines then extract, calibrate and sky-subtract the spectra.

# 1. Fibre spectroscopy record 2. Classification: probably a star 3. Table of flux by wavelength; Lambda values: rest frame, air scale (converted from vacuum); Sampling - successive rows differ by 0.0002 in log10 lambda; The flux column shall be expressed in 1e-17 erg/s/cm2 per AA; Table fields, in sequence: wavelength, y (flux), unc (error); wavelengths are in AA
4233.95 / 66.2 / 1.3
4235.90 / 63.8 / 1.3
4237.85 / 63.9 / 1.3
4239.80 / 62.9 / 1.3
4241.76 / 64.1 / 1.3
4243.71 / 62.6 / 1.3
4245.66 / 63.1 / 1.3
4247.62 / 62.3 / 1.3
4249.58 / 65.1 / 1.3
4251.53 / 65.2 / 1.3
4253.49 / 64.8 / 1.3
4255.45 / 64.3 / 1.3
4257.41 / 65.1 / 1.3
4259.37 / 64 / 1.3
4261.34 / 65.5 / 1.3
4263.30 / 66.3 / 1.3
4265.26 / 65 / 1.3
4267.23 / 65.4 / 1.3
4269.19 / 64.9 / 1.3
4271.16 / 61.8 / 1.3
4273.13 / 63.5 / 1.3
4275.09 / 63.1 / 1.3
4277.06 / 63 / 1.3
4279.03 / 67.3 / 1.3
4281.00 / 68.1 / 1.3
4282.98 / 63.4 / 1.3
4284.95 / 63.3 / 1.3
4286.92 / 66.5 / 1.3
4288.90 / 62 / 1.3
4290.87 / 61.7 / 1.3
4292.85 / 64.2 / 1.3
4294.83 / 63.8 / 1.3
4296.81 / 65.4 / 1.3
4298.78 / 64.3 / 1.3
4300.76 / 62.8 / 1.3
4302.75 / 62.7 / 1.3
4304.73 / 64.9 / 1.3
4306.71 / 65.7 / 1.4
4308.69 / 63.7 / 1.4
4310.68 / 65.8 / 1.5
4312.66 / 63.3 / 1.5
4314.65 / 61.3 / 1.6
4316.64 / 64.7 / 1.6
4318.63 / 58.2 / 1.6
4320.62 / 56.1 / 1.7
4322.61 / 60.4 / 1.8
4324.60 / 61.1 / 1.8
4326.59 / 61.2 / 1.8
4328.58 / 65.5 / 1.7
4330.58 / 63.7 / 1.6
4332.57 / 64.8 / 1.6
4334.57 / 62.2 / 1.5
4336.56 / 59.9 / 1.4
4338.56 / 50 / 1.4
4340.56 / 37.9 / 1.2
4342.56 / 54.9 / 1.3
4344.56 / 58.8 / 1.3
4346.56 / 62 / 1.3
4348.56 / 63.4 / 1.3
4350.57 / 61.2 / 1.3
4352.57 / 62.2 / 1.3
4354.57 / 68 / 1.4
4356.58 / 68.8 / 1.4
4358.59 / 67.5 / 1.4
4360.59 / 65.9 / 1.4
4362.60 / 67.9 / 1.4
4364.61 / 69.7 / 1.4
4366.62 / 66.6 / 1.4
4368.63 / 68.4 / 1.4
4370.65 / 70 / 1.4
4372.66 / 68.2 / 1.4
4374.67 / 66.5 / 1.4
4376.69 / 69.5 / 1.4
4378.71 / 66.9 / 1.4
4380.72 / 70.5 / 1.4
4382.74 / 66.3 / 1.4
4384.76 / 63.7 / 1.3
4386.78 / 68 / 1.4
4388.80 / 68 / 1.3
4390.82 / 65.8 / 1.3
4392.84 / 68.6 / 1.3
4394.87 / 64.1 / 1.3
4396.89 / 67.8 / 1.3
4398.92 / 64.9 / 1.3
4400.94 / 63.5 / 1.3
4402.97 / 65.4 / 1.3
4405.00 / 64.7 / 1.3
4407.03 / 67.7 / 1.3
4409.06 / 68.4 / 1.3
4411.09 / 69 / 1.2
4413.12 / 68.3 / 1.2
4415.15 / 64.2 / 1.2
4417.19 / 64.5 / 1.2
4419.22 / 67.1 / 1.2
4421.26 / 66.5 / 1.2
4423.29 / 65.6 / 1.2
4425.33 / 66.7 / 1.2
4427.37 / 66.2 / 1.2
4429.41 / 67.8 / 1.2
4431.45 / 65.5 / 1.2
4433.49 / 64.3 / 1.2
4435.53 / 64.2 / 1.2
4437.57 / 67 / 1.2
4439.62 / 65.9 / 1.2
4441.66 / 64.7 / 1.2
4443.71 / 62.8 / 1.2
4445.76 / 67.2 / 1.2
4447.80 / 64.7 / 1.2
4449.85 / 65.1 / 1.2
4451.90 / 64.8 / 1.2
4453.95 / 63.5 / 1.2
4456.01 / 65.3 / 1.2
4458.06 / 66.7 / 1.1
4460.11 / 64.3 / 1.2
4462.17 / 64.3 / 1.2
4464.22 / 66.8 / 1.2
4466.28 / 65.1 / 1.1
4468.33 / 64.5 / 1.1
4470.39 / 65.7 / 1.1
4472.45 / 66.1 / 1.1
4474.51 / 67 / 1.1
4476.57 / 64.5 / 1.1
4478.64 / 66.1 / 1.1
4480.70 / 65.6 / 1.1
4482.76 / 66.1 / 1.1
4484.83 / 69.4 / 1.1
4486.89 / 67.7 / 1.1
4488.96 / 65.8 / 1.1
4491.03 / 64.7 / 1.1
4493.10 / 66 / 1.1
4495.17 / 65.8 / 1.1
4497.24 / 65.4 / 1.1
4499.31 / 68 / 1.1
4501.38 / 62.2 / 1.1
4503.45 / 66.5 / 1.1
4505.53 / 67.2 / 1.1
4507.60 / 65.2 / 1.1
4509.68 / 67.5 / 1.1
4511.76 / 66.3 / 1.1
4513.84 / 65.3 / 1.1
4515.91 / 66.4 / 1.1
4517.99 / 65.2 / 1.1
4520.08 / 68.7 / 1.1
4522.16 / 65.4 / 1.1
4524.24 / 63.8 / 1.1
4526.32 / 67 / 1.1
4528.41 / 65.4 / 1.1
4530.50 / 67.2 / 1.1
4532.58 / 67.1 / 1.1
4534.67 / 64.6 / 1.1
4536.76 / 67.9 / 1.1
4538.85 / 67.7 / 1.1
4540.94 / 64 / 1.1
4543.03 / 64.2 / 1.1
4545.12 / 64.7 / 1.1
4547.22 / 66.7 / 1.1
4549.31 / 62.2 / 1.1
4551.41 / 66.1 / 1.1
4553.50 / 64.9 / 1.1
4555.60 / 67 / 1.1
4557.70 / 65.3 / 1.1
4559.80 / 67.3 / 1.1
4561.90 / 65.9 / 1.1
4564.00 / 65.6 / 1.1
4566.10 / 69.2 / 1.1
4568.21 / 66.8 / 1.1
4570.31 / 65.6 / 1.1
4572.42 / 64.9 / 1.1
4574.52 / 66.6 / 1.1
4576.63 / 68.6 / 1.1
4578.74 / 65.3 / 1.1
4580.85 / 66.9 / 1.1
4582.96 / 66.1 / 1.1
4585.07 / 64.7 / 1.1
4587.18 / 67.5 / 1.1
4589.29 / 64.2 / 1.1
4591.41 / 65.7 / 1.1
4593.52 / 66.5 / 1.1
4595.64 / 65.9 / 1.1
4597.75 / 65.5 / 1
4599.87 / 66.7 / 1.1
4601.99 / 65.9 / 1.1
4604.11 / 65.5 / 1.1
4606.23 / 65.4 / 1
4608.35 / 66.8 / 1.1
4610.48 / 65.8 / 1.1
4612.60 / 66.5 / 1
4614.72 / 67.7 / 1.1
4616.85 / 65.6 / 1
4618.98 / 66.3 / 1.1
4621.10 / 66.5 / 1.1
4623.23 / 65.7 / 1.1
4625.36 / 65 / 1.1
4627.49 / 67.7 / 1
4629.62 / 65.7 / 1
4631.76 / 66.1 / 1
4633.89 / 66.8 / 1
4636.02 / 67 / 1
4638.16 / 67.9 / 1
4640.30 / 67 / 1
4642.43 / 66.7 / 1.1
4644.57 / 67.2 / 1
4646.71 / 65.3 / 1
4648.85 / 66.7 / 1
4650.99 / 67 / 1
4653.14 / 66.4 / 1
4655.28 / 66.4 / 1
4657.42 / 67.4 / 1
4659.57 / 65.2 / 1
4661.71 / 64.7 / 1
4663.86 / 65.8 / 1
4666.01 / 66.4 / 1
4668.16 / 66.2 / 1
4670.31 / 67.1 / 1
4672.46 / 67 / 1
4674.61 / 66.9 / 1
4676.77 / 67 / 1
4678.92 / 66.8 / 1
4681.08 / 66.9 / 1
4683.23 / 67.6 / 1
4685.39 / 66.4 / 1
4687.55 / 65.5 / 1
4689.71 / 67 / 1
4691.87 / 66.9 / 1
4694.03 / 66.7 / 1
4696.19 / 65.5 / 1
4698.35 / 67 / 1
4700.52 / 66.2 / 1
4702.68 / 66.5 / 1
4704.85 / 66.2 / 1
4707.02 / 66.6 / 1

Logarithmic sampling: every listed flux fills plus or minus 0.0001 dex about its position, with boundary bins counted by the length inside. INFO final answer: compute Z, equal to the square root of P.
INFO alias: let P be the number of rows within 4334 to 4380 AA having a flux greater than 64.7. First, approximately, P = 13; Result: 3.6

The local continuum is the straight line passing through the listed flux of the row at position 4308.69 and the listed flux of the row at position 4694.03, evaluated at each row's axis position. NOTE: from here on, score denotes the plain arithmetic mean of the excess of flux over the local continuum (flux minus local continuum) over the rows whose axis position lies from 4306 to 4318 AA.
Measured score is 0.4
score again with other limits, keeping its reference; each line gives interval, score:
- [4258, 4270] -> 1.8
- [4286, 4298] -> 0.4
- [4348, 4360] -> 1.1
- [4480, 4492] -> 1.5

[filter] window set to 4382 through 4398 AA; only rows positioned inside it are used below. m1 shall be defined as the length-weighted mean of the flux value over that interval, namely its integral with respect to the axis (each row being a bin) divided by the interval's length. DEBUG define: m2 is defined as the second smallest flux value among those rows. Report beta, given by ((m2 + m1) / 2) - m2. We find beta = 1.2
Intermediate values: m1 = 66.5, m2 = 64.1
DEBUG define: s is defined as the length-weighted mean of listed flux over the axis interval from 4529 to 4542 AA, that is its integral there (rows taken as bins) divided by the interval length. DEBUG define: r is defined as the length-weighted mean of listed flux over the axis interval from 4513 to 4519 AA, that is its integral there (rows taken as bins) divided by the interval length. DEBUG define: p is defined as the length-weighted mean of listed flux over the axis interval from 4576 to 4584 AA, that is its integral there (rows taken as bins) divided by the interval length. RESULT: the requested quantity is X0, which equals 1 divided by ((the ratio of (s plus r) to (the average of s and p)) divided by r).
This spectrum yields 33.1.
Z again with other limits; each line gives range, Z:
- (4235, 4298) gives 3.6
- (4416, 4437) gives 2.6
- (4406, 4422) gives 2.4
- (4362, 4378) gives 2.8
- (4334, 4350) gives 0.0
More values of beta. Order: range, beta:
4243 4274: 1.0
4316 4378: 6.4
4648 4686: 0.7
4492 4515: 0.4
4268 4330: 2.6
